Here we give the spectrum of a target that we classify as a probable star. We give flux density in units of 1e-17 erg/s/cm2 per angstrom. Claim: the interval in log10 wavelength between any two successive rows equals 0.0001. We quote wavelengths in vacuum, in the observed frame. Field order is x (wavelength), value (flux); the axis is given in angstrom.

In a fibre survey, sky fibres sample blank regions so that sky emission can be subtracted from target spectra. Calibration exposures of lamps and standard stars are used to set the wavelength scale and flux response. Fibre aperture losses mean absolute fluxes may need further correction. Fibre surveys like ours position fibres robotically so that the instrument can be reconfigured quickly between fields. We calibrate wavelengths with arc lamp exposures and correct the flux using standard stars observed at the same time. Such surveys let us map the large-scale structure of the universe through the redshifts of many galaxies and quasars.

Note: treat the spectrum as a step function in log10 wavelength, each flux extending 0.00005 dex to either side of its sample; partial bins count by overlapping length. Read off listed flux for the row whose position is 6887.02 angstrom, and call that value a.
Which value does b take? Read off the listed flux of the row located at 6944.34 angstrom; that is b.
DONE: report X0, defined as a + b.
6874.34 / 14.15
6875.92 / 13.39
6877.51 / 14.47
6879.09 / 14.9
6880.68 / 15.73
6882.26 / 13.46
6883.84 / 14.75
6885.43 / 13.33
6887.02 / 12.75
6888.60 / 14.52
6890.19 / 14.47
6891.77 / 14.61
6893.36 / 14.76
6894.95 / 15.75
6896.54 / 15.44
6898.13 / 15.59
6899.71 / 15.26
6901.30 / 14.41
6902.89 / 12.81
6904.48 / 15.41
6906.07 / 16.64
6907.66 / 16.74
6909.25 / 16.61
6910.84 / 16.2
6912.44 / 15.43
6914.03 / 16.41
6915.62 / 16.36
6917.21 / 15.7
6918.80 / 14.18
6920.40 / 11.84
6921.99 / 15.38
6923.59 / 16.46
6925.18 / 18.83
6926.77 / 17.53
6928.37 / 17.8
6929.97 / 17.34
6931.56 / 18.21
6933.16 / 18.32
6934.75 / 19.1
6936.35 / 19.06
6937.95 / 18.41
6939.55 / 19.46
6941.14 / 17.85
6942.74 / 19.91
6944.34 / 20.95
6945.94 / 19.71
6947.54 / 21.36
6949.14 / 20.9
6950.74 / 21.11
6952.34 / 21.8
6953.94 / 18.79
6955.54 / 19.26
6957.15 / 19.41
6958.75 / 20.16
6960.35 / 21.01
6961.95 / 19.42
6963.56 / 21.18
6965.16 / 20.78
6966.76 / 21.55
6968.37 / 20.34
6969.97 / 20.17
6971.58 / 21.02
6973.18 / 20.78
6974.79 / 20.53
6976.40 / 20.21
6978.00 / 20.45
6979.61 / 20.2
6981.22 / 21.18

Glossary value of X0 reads 33.7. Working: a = 12.75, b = 20.95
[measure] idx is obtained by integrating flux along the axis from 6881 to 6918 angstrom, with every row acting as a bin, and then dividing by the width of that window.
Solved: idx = 15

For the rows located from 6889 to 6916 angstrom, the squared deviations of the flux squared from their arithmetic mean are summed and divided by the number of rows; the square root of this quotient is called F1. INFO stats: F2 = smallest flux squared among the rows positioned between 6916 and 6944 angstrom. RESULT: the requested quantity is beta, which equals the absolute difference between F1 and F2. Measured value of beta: 110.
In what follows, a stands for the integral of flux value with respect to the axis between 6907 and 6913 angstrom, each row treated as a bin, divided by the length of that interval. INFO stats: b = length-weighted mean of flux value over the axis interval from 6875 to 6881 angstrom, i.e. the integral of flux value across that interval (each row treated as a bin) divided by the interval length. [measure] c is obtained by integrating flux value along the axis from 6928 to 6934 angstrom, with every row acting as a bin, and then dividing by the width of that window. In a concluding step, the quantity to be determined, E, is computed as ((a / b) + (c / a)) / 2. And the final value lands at 1.11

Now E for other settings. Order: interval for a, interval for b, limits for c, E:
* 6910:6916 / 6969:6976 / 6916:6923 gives 0.84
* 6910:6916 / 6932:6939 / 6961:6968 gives 1.07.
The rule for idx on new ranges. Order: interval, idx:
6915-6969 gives 19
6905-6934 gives 16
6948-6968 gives 20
